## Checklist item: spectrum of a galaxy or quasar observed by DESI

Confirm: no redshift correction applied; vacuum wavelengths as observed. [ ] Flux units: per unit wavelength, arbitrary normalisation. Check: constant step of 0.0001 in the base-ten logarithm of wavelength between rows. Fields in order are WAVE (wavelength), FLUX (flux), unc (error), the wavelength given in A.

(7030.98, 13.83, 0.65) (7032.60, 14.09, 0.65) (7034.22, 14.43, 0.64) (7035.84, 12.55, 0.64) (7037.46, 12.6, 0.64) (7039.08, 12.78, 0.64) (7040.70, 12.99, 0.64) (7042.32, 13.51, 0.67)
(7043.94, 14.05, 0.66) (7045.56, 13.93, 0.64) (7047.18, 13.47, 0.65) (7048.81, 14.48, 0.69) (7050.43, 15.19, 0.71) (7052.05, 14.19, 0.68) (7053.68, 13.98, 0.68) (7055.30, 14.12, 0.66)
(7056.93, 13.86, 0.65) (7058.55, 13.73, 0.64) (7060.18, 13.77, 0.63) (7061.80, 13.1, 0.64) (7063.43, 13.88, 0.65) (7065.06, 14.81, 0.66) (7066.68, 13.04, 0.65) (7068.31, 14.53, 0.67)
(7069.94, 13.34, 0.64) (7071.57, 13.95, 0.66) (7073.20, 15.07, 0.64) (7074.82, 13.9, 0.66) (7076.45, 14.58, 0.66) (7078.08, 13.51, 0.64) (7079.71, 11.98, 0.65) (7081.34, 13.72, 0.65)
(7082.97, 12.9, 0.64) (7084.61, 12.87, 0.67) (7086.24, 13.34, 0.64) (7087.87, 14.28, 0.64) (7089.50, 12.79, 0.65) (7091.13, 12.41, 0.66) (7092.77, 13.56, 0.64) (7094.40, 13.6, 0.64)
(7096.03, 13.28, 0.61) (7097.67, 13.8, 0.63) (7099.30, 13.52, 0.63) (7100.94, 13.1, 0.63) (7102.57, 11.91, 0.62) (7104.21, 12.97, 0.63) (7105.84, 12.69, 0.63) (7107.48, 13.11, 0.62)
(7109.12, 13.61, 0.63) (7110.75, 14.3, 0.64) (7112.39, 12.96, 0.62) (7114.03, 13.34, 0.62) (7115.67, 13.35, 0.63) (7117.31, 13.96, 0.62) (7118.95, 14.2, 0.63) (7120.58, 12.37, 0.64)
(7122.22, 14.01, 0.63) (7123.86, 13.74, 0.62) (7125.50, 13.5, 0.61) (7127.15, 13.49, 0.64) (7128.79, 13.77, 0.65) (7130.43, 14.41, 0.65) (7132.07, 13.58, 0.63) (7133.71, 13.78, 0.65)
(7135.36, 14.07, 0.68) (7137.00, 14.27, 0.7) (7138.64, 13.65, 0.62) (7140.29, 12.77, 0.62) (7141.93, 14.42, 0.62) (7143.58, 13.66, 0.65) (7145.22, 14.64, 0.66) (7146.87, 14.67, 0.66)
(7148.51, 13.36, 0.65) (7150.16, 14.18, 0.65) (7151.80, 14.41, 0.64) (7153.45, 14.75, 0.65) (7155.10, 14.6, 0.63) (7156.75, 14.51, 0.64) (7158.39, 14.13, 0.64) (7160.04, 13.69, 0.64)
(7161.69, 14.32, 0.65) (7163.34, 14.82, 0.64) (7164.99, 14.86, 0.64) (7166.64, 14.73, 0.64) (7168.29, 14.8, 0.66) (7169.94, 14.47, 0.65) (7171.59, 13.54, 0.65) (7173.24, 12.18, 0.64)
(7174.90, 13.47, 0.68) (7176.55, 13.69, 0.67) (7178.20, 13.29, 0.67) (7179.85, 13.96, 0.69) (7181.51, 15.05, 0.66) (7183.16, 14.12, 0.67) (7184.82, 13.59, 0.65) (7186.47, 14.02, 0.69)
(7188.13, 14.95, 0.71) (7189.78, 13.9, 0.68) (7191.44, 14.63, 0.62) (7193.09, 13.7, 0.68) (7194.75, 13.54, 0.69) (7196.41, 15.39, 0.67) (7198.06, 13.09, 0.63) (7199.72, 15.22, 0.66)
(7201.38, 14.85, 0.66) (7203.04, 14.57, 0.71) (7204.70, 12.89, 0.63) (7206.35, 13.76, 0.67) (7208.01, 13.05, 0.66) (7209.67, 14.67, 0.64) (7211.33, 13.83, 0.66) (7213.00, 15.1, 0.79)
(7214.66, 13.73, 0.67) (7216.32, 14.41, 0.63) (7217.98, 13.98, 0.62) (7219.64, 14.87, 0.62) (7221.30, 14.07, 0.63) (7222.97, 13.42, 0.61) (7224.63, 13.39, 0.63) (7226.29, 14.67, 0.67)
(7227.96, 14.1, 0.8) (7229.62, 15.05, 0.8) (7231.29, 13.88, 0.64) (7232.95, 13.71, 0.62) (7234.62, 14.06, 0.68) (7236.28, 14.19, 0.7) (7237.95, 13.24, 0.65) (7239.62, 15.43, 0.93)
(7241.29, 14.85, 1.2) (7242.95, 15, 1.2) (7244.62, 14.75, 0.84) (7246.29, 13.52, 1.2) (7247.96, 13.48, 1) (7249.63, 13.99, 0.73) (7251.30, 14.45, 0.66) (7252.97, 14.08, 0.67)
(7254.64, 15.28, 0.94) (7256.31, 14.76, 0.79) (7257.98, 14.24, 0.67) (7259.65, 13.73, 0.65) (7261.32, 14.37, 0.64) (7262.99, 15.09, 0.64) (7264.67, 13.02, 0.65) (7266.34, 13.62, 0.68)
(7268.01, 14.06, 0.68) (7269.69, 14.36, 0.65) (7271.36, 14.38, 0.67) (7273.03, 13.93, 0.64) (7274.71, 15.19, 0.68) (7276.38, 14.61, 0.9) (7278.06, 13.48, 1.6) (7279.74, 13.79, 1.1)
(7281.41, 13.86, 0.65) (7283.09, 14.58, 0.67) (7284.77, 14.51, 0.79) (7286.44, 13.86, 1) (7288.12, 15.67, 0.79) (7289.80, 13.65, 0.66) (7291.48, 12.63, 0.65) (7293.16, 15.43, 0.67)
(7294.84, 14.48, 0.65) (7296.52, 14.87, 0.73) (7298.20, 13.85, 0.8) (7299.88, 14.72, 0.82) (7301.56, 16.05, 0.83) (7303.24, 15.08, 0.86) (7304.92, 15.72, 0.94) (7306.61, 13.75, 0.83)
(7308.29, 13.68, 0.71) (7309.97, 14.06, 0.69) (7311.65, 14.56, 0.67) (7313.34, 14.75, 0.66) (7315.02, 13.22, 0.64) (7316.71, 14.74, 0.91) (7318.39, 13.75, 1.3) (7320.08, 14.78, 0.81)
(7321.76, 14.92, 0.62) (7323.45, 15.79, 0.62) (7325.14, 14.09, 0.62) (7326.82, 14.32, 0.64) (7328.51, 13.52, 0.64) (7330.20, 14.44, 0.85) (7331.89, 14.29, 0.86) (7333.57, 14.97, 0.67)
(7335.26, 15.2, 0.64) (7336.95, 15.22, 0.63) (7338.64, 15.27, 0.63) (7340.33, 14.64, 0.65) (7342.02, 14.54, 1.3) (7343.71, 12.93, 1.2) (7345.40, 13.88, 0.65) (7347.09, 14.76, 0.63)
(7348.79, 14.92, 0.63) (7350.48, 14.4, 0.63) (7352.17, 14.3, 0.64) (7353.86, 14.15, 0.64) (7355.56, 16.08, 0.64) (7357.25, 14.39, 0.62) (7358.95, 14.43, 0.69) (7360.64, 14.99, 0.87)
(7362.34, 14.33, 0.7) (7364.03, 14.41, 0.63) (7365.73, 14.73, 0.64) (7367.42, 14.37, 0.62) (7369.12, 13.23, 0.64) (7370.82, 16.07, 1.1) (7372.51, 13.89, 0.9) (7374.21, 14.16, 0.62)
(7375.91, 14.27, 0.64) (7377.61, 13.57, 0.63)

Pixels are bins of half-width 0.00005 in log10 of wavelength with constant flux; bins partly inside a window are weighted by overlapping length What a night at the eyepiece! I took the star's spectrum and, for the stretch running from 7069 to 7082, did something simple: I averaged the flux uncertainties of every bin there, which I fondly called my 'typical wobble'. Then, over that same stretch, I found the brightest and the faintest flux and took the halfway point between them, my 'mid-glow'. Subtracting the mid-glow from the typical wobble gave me -12.9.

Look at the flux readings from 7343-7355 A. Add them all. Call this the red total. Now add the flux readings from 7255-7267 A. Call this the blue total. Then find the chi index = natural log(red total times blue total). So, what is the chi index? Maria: 9.19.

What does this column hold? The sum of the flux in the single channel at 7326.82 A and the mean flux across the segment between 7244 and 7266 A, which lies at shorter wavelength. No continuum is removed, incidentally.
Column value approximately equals 28.5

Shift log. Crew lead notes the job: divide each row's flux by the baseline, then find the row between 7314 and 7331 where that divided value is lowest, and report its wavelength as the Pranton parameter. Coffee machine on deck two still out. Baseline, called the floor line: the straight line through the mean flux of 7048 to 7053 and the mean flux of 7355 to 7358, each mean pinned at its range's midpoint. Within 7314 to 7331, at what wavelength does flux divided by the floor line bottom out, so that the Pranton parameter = 7315.02 A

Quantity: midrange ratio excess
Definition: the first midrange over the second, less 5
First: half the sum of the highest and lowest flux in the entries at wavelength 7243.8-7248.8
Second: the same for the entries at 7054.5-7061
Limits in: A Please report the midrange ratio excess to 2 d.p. -3.99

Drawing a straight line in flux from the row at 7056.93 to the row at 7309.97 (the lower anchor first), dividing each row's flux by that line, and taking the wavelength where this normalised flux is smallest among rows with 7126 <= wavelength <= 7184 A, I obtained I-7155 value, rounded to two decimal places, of 7173.24 A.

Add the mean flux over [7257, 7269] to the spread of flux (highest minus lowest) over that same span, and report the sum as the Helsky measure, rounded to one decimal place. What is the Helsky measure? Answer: 16.1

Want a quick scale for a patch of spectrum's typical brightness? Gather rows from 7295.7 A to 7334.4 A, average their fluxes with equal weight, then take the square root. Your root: 3.81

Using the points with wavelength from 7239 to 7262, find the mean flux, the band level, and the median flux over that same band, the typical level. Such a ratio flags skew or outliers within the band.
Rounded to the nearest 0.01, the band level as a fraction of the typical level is 1.00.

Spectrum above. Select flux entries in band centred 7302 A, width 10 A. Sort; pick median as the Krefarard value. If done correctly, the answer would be 14.9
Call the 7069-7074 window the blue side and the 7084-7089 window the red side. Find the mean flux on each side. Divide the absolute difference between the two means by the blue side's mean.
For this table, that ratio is 0.044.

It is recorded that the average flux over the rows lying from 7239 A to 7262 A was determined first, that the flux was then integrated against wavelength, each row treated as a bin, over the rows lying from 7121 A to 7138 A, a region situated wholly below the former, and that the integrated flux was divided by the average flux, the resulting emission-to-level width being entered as 16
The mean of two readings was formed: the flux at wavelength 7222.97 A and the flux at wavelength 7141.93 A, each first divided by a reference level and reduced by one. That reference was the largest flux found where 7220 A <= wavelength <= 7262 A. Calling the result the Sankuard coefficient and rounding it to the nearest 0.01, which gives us -0.10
